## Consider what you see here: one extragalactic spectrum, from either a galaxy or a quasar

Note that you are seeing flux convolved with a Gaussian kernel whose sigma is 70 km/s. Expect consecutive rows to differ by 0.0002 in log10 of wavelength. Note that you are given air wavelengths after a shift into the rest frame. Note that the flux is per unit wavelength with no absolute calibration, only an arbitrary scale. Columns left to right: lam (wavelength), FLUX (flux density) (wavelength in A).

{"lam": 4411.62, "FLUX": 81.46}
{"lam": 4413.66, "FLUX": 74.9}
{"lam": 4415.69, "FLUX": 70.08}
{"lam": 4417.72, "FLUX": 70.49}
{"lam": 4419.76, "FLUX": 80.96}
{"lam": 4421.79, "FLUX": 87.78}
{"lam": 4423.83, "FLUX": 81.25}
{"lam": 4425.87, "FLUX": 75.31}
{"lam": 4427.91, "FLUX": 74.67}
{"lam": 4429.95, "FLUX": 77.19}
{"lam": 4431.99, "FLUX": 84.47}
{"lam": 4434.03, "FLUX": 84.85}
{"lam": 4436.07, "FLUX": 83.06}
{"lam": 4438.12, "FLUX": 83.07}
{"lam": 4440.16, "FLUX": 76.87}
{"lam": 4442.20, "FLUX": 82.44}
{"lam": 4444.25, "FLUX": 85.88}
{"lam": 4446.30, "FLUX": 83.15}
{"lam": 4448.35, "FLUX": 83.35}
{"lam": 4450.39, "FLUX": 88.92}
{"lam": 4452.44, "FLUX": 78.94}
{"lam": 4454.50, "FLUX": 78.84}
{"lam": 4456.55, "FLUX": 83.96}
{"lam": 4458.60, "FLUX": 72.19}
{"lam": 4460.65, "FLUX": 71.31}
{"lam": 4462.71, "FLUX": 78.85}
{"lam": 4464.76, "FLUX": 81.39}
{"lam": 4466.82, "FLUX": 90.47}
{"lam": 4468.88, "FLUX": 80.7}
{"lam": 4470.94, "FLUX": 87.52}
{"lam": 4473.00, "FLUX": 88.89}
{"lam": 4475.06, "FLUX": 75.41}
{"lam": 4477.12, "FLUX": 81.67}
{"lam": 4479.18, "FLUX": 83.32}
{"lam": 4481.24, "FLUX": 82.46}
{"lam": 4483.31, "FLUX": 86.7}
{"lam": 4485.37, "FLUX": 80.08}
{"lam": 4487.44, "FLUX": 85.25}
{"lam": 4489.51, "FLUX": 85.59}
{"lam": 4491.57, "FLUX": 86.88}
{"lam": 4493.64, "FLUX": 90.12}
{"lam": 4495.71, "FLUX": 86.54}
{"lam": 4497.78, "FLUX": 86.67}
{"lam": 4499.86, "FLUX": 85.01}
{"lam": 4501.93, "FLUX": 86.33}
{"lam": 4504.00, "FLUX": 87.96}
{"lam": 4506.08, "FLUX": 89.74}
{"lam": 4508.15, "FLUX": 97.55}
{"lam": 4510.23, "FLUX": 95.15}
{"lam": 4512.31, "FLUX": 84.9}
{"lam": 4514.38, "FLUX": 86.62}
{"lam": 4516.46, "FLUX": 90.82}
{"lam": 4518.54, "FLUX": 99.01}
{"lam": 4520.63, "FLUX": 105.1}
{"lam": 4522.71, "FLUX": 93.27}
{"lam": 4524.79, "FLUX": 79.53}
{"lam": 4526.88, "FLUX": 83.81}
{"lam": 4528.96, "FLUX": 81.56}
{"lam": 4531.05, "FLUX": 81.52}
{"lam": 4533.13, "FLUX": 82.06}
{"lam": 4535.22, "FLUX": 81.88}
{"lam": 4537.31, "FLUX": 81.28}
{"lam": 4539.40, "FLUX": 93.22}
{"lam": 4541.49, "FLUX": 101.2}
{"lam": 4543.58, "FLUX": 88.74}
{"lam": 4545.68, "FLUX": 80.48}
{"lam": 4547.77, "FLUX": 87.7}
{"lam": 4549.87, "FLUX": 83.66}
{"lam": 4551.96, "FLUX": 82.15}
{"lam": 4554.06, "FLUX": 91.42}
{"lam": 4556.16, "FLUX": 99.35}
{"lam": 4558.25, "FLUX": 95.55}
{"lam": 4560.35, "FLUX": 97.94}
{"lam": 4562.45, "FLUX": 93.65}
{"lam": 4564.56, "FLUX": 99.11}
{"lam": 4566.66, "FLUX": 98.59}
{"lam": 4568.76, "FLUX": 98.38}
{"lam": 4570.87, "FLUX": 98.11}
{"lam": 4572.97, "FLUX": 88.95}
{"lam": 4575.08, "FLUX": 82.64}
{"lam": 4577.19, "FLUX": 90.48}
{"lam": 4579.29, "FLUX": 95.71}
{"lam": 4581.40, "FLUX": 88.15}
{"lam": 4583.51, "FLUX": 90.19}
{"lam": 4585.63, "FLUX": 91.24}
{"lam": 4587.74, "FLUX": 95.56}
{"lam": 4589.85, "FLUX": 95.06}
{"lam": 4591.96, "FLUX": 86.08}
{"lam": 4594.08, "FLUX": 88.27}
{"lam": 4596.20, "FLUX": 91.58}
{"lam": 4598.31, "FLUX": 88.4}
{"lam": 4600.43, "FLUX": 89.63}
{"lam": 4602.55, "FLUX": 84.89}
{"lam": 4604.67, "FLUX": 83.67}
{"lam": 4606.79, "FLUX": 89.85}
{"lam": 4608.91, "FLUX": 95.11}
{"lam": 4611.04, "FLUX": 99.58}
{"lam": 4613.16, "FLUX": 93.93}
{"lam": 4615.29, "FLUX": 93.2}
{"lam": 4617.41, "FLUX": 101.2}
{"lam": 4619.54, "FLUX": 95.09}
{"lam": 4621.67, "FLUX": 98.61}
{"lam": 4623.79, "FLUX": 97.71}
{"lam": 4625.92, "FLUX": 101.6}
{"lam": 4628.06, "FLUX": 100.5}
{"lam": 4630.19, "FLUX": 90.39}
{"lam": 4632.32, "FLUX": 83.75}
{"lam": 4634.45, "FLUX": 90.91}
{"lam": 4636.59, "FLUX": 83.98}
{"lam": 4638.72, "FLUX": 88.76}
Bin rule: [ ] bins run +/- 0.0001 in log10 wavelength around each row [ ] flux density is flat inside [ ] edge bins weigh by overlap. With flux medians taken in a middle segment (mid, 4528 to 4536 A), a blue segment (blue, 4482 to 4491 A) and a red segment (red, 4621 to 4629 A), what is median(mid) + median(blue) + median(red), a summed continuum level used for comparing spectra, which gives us 267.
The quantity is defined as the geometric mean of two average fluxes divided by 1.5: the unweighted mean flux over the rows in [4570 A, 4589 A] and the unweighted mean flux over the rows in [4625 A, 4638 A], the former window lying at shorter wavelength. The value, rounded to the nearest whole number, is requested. 61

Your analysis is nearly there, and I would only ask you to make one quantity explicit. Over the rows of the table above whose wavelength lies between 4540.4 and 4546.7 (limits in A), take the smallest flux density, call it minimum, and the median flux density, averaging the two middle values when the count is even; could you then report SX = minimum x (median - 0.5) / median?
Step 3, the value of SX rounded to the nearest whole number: 80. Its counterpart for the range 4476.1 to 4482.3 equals 81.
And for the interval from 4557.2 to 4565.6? 93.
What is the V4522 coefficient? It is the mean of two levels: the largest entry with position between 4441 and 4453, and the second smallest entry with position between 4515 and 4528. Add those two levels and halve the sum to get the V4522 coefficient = 86.4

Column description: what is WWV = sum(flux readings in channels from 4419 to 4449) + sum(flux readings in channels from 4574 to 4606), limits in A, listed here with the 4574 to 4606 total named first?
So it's 2566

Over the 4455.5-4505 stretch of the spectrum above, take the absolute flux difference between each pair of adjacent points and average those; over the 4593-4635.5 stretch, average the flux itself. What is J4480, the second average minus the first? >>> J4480 88.5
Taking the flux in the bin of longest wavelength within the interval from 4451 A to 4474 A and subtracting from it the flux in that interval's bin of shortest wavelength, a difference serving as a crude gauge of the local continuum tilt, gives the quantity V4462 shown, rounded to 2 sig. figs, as 10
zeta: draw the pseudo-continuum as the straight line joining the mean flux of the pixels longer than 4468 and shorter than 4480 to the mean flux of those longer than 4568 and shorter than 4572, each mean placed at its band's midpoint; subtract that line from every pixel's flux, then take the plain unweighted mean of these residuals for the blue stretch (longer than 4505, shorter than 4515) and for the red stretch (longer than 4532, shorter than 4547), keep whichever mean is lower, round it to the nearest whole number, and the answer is -6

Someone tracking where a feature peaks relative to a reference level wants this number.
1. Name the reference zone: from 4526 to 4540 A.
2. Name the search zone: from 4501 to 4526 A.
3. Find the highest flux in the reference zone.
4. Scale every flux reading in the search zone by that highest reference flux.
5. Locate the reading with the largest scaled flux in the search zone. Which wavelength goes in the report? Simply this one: 4520.63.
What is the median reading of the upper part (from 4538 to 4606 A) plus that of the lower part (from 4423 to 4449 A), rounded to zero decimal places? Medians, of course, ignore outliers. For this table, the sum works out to 174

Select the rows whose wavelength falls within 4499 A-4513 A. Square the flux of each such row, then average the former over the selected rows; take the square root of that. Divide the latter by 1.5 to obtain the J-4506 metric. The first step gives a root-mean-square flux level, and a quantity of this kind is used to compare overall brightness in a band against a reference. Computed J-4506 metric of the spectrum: 60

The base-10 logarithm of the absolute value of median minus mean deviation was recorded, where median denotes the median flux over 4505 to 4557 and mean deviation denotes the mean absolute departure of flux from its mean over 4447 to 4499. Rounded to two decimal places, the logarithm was 1.92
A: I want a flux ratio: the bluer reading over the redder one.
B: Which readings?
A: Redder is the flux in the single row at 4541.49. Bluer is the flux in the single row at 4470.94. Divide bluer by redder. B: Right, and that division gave 0.86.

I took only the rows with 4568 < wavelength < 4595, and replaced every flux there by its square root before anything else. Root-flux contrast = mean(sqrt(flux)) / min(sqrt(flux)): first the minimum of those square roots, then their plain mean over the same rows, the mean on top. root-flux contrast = 1.05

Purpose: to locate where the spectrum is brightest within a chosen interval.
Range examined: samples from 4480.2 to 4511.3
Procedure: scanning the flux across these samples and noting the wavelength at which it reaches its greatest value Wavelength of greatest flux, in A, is 4508.15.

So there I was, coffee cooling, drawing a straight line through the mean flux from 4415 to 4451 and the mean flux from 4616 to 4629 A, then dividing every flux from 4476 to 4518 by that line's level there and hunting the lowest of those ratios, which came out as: 0.933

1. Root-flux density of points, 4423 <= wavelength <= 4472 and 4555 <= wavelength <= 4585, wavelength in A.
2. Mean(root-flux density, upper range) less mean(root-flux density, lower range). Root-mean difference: 0.7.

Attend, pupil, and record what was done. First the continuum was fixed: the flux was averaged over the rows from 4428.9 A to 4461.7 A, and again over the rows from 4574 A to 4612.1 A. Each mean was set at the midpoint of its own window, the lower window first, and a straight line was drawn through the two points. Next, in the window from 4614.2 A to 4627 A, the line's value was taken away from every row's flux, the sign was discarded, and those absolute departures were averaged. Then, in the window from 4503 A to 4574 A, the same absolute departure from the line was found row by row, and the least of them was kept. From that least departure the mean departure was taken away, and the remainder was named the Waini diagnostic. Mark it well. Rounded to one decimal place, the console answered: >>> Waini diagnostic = -5.7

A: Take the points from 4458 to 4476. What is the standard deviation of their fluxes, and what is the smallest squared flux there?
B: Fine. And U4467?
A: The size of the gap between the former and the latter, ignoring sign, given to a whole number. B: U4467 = 5078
